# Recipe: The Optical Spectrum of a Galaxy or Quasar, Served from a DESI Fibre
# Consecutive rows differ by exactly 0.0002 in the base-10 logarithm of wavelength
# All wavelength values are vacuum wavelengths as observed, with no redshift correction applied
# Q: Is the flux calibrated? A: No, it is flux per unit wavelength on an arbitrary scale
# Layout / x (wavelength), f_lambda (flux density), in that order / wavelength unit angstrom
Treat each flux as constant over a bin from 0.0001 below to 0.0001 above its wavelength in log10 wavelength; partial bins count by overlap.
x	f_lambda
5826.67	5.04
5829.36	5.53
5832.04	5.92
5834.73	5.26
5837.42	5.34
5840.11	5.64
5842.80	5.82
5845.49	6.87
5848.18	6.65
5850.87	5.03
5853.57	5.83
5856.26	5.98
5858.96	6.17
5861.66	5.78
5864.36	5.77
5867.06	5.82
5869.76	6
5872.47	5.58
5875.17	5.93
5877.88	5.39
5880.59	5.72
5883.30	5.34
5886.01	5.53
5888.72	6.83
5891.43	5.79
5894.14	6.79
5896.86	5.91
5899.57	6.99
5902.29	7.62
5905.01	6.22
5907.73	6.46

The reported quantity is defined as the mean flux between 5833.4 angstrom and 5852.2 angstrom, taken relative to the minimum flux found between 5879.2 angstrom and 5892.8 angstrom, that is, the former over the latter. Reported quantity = 1.09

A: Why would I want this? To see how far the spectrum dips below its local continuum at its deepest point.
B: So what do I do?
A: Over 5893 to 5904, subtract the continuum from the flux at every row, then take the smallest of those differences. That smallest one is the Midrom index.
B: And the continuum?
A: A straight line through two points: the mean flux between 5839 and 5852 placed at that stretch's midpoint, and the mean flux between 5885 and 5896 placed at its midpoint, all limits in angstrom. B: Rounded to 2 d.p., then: -0.36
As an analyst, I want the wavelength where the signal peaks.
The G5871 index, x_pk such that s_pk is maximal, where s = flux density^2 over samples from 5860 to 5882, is 5869.76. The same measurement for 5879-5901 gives 5899.57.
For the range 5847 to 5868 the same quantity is 5848.18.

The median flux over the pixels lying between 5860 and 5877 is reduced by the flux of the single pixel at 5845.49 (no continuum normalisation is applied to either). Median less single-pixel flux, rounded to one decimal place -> -1.1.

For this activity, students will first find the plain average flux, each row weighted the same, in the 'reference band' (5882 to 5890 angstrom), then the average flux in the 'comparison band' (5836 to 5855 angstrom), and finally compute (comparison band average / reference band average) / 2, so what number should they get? 0.499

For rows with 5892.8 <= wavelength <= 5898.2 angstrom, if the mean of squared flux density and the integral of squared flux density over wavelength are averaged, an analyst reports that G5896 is 130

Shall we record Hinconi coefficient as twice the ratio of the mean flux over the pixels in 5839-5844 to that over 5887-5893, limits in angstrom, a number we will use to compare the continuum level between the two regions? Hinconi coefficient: 1.82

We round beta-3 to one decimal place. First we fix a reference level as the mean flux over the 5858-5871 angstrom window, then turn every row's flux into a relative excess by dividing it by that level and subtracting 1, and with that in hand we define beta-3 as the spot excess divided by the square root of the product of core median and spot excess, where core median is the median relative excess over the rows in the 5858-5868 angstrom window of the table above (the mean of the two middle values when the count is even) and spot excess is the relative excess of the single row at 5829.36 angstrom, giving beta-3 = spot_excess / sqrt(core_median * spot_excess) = -1.9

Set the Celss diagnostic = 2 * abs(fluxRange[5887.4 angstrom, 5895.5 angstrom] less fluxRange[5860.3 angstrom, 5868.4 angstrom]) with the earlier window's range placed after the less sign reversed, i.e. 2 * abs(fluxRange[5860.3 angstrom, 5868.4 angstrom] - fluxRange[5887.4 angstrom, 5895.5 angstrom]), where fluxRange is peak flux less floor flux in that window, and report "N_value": 2.0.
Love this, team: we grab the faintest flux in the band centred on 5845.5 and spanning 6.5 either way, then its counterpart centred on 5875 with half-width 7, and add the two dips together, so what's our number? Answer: 10.42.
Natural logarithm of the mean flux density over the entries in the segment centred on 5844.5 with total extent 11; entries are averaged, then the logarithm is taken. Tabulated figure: 1.83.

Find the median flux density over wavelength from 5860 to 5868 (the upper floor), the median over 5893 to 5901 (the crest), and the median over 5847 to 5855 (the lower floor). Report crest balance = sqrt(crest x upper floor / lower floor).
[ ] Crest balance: 2.59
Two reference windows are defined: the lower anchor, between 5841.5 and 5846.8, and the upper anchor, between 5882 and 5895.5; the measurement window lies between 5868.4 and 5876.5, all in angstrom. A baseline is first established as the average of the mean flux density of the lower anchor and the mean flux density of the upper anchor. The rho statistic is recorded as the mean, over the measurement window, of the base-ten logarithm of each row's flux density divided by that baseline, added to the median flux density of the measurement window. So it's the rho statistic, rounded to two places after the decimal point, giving 5.90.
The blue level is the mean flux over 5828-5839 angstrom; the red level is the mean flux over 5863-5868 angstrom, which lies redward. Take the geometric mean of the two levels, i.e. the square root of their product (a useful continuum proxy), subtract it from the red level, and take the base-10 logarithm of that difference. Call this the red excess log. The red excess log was -0.84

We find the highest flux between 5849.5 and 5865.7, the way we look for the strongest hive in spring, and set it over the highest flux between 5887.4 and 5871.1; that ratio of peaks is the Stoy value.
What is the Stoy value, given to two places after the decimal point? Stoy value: 1.04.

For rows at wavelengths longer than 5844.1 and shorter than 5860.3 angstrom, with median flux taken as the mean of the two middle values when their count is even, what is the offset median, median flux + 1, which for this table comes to 7.1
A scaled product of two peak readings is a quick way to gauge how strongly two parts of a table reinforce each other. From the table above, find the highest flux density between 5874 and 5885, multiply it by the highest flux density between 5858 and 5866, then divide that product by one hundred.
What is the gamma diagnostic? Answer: 0.366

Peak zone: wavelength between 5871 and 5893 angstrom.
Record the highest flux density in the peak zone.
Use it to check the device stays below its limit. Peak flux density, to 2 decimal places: 6.83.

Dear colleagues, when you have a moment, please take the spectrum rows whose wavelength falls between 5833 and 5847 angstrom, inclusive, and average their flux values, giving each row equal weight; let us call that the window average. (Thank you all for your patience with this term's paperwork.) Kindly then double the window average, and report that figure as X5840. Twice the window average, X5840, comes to 11.6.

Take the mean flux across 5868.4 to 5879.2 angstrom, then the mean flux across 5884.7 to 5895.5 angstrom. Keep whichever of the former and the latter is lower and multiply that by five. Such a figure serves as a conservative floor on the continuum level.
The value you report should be 28.6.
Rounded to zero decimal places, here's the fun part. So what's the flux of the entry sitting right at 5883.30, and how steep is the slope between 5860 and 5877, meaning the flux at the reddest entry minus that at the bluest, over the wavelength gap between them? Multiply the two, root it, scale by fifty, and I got 12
